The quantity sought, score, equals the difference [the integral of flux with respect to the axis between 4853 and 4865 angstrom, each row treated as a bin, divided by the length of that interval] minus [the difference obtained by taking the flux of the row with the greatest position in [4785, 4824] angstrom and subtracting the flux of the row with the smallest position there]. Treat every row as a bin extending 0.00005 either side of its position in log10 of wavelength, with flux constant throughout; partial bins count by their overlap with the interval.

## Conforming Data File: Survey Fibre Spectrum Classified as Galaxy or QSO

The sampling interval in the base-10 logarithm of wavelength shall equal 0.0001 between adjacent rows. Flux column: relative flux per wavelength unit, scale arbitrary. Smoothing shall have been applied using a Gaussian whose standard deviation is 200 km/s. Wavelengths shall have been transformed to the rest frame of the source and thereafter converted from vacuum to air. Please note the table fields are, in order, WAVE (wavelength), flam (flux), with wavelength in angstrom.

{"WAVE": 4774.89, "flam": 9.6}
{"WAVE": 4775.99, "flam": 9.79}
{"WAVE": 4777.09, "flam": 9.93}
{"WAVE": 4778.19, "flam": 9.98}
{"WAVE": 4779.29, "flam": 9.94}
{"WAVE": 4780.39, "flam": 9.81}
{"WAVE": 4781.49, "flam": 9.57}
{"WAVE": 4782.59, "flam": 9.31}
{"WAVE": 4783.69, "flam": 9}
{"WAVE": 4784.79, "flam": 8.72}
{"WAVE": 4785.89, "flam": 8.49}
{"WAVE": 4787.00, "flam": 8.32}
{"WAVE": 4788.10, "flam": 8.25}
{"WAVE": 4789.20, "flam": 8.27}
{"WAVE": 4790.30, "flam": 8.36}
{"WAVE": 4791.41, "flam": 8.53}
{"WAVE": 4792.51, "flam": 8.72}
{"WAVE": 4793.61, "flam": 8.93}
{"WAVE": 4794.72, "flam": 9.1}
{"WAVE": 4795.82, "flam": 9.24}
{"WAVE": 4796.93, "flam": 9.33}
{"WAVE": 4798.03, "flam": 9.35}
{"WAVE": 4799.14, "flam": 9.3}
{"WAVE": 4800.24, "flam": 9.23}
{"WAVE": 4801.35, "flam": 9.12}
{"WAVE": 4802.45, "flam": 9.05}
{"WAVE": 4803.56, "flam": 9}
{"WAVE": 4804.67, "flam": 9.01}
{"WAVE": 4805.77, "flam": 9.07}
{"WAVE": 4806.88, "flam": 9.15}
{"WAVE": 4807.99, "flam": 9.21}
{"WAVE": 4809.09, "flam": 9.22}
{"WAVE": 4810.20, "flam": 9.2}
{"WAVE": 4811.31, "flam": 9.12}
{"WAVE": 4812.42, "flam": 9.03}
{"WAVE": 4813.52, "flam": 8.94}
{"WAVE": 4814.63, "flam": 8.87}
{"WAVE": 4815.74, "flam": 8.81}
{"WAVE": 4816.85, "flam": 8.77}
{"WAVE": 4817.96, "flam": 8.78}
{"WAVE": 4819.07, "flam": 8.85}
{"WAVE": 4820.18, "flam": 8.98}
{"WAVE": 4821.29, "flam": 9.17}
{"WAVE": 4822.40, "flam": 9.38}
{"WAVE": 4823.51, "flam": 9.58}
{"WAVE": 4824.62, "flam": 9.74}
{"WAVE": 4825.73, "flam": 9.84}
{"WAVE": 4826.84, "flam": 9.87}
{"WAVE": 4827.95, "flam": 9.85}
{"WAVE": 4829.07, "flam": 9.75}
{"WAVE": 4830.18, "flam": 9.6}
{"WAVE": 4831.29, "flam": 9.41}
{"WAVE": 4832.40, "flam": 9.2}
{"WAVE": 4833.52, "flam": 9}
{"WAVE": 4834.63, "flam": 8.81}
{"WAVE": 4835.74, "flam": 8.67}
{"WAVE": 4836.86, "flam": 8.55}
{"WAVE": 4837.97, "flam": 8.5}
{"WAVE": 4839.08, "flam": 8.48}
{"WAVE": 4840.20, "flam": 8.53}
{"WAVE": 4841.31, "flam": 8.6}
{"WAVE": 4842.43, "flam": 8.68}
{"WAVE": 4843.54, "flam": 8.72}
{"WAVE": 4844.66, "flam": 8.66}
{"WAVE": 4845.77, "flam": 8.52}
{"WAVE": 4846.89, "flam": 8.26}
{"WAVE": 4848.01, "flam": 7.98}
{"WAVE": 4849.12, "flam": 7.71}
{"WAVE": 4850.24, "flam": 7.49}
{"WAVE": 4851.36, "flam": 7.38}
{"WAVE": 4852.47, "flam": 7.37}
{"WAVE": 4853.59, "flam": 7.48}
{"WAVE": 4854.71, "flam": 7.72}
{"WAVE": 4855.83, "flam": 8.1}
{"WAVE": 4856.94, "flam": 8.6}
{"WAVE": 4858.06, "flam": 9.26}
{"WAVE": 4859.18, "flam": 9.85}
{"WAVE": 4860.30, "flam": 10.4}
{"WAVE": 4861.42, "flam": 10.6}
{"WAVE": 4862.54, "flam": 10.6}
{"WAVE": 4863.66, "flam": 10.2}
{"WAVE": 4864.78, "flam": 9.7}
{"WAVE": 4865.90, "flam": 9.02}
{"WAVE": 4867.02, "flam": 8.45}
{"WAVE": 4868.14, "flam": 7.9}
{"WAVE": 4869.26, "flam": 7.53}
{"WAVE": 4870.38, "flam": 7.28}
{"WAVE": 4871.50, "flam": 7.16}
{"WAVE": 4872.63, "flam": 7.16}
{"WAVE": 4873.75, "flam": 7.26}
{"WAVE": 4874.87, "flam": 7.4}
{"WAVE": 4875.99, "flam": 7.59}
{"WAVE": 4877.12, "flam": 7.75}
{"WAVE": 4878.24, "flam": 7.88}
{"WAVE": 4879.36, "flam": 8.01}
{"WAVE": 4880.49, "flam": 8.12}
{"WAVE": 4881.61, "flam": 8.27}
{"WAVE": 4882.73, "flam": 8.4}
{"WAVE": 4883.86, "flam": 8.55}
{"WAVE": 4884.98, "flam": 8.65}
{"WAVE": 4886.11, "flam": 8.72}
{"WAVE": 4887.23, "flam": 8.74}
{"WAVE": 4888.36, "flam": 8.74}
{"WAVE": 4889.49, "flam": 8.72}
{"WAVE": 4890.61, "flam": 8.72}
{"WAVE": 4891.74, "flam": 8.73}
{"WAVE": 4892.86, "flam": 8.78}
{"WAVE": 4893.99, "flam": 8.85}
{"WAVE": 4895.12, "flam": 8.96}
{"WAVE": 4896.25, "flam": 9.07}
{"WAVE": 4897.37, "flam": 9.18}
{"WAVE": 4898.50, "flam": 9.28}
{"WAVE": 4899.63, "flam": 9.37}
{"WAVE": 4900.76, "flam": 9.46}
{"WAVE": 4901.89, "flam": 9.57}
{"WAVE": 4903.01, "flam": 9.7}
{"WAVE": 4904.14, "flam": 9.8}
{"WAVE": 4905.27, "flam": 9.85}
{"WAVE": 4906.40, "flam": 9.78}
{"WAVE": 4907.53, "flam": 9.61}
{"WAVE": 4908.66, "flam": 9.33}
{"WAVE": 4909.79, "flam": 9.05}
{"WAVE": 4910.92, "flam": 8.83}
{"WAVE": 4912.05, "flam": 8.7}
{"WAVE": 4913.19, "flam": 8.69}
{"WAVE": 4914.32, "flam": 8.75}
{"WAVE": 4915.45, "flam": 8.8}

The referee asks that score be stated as 8.2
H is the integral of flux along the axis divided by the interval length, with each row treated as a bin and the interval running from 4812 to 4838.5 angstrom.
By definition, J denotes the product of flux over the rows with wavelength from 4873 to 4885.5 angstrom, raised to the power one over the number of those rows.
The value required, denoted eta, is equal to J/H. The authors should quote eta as 0.87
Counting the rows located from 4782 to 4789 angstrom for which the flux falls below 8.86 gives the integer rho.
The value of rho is 4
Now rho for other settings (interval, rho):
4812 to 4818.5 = 3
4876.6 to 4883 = 6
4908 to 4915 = 4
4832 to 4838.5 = 4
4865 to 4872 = 5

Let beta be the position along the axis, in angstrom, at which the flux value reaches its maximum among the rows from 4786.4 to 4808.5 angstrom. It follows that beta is 4798.03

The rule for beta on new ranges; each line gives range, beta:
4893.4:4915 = 4905.27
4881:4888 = 4887.23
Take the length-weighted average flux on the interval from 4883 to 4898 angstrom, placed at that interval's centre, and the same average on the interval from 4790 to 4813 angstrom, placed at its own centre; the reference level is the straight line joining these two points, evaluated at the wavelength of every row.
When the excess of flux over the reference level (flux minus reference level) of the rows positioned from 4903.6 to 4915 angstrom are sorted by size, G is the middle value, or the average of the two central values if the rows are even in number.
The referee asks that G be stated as 0.46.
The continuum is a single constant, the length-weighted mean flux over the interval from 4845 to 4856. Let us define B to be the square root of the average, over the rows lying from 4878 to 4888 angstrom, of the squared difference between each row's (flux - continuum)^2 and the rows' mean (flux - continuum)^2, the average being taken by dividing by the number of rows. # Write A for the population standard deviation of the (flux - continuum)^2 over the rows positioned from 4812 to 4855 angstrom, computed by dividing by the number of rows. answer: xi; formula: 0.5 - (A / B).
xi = -3.5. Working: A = 1.29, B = 0.32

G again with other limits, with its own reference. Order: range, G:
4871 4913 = -0.06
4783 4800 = -0.38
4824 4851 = -0.27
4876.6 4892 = -0.21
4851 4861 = -0.80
